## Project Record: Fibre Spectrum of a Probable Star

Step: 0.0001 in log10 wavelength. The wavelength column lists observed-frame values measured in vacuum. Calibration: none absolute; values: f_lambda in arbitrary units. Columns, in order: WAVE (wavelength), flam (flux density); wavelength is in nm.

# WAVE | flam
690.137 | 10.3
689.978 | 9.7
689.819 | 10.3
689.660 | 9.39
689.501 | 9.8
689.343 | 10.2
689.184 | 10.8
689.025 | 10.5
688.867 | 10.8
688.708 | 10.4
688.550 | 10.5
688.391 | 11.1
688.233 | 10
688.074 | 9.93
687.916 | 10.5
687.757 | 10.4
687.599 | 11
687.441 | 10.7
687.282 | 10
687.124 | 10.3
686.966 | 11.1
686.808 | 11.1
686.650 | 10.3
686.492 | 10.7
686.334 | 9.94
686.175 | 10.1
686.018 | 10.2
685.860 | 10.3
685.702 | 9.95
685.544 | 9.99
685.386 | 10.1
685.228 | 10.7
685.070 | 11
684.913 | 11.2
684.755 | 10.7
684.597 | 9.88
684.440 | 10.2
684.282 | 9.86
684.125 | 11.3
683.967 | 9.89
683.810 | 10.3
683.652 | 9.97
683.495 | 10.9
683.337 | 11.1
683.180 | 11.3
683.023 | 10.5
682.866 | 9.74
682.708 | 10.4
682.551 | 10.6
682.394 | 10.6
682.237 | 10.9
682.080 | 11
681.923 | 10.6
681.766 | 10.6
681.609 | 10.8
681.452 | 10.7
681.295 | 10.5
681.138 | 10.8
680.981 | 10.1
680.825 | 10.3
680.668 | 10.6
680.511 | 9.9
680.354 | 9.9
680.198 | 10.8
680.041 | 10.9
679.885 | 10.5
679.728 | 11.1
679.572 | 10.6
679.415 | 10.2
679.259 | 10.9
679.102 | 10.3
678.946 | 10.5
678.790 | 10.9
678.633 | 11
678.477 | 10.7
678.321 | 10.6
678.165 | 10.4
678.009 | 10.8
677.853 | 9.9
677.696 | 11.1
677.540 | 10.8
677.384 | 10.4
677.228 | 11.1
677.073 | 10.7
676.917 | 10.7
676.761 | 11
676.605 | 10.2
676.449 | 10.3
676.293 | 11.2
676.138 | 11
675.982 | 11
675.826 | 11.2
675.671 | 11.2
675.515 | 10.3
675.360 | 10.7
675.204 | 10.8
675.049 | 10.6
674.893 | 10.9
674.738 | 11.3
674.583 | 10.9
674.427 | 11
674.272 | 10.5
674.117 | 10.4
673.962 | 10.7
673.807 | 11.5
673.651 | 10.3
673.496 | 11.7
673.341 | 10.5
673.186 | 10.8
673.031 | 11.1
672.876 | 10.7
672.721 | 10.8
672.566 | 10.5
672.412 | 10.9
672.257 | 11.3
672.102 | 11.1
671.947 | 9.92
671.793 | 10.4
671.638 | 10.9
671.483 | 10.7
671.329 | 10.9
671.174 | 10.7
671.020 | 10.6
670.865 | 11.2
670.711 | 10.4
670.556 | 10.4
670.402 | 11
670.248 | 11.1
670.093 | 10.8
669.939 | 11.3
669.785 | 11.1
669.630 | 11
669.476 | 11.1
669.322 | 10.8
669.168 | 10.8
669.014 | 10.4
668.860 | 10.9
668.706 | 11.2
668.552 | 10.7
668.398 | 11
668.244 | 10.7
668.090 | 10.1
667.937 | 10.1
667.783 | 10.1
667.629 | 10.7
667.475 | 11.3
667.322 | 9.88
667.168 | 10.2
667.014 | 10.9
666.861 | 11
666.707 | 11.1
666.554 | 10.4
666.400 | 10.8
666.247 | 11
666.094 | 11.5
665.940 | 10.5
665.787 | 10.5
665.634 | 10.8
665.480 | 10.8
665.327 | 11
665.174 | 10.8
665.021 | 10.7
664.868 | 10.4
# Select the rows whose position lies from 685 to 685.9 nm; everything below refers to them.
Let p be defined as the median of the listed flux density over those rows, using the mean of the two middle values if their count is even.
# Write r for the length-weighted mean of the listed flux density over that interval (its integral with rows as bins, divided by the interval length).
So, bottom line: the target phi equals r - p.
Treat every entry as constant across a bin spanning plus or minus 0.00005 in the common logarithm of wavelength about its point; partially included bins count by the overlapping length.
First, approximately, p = 10.2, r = 10.3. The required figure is 0.13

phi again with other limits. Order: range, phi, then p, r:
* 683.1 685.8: 0.19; 10.3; 10.5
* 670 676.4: 0.03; 10.8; 10.8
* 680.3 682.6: -0.07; 10.6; 10.5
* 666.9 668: 0.27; 10.2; 10.5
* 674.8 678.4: -0.06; 10.8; 10.7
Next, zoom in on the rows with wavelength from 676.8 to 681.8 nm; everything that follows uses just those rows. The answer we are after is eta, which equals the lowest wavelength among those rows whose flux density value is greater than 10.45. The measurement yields 676.917 nm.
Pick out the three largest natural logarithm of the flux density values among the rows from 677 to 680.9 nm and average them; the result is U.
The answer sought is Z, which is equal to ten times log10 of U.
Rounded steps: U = 2.41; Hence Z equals 3.81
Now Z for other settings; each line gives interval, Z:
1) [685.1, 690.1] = 3.81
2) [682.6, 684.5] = 3.84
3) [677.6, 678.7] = 3.79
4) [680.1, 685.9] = 3.84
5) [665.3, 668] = 3.85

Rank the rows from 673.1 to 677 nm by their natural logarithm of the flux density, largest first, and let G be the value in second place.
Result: 2.44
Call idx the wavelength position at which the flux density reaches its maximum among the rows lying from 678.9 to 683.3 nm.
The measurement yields 683.180 nm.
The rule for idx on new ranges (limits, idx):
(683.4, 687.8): 684.125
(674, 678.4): 674.738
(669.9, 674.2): 673.496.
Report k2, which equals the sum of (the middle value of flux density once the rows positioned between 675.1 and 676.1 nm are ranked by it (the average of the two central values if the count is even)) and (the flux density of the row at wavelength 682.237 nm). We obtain 21.8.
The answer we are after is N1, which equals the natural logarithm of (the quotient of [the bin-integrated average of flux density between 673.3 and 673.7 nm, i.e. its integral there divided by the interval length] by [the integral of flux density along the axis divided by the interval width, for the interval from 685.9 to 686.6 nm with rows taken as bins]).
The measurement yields 0.063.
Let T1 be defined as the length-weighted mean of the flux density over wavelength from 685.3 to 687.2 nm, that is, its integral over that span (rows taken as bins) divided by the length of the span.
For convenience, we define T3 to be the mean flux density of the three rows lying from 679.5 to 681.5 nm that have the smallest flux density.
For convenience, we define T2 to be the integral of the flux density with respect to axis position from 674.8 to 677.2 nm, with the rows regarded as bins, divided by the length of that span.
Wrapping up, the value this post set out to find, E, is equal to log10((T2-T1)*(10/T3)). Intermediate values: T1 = 10.34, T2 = 10.8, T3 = 9.97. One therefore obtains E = -0.3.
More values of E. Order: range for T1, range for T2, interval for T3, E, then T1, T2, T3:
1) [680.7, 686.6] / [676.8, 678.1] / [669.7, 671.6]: -0.7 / 10.48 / 10.7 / 10.47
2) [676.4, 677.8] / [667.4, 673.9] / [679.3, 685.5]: -1.0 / 10.69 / 10.8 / 9.83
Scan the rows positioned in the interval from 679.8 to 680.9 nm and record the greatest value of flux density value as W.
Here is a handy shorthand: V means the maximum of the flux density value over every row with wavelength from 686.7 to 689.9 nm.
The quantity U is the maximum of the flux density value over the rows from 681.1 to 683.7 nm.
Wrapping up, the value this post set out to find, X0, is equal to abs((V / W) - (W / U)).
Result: 0.054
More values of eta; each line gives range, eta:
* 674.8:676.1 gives 674.893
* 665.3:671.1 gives 665.327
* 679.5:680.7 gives 679.572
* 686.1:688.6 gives 686.492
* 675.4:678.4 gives 675.671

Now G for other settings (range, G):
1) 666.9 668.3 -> 2.39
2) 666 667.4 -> 2.41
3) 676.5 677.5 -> 2.40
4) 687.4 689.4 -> 2.40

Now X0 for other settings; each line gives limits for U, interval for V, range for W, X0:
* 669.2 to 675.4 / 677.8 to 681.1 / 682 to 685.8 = 0.016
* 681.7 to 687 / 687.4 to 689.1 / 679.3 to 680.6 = 0.018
